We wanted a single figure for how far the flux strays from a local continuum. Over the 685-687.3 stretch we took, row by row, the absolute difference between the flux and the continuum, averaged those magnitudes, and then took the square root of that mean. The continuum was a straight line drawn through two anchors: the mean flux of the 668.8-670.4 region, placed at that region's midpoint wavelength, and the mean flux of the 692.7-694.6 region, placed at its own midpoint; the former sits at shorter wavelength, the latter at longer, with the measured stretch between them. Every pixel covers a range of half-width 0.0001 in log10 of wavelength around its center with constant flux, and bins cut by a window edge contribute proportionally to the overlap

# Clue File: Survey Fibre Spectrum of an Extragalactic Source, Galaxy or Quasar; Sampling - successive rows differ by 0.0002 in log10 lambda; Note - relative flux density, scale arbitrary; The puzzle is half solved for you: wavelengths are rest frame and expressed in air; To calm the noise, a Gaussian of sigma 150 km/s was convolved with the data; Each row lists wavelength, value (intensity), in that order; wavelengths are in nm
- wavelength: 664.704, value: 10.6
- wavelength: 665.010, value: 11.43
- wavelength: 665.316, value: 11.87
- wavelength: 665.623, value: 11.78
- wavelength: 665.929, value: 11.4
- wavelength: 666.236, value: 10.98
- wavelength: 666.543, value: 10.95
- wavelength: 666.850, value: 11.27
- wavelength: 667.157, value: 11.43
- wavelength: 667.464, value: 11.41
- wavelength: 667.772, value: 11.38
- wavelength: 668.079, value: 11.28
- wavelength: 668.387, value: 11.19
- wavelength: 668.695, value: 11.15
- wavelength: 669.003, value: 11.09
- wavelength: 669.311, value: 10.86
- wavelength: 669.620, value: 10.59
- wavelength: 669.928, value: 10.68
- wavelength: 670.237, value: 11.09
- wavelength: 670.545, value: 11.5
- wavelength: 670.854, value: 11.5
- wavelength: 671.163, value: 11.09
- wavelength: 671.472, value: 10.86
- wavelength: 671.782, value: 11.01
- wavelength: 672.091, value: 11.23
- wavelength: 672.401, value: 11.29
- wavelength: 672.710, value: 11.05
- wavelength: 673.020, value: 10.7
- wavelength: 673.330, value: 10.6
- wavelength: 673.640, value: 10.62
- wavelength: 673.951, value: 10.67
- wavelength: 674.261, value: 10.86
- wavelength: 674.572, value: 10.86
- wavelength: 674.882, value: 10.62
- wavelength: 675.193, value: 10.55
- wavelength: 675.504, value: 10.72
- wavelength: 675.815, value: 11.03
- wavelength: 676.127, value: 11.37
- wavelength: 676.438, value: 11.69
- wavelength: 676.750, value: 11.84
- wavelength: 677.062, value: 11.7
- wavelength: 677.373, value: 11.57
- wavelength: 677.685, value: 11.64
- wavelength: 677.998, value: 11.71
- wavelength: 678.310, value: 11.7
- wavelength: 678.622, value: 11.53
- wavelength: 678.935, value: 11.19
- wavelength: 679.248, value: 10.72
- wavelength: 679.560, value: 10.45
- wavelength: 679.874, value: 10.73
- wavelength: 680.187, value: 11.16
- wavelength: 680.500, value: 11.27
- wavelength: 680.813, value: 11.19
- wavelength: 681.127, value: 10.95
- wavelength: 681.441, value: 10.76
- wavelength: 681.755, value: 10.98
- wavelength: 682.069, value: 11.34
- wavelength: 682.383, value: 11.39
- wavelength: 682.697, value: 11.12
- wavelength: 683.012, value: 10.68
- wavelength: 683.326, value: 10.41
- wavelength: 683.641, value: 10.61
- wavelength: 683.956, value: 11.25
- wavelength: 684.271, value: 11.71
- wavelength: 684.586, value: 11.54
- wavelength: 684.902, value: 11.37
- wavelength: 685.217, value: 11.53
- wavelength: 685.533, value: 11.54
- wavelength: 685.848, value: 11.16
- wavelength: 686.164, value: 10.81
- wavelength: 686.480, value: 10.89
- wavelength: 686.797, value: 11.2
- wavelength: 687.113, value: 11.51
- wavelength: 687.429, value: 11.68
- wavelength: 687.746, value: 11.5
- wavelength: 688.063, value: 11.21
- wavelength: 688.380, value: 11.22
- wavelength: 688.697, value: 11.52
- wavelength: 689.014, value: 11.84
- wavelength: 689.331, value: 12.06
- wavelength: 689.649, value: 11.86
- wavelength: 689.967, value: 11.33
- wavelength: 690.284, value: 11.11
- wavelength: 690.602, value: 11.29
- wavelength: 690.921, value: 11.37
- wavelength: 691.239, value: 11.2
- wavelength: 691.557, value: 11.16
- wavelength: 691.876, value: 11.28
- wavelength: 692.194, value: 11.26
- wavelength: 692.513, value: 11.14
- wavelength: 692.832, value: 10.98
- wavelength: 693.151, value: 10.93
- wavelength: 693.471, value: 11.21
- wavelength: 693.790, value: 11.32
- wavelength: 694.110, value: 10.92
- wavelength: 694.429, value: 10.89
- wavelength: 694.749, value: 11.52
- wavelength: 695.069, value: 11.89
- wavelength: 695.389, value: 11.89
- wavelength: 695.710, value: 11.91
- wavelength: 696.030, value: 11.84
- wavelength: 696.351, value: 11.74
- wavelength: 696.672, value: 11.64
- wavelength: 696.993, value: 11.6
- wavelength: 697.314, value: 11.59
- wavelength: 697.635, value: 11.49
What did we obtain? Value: 0.57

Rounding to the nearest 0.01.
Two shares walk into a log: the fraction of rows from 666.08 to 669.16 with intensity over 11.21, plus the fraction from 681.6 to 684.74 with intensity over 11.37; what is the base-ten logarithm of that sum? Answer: -0.10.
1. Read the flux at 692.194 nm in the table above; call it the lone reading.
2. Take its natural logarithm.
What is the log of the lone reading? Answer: 2.42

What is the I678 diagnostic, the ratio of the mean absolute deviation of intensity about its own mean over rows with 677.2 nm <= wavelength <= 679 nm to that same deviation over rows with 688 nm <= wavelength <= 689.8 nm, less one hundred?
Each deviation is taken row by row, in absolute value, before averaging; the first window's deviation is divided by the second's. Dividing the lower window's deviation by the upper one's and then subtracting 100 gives -99.6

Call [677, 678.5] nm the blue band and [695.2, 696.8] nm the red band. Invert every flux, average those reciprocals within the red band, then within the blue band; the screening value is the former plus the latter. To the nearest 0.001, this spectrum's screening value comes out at 0.170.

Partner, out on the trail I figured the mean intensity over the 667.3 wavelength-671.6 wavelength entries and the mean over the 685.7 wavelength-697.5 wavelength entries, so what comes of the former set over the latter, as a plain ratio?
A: 0.976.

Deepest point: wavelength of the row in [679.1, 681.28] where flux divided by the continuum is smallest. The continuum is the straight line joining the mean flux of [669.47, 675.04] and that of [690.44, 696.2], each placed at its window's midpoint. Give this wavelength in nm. 679.560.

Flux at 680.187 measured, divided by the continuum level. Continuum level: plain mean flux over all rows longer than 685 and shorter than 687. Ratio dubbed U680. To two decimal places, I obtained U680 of 1.00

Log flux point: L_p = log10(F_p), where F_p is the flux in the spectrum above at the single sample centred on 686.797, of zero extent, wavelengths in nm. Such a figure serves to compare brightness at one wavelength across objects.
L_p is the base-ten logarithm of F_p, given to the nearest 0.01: 1.05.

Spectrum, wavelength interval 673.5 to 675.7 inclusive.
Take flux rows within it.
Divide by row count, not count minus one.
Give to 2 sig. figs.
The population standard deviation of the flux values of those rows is 0.11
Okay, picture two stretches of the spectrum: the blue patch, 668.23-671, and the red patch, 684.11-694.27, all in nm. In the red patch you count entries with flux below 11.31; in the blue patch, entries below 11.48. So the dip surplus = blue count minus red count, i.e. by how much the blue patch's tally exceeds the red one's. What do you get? -10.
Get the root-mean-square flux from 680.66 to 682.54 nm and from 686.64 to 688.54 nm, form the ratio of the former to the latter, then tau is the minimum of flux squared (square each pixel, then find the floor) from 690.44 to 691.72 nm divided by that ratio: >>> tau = 128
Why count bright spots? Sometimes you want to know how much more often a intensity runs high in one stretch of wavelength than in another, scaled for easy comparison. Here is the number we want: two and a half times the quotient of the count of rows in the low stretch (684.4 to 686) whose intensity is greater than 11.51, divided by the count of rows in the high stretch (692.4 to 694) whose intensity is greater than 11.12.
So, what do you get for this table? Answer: 2.5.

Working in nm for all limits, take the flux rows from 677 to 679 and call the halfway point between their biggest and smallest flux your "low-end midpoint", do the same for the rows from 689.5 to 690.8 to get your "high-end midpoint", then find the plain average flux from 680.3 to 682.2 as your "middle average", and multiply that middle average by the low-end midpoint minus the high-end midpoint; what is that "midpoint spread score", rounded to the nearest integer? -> 0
